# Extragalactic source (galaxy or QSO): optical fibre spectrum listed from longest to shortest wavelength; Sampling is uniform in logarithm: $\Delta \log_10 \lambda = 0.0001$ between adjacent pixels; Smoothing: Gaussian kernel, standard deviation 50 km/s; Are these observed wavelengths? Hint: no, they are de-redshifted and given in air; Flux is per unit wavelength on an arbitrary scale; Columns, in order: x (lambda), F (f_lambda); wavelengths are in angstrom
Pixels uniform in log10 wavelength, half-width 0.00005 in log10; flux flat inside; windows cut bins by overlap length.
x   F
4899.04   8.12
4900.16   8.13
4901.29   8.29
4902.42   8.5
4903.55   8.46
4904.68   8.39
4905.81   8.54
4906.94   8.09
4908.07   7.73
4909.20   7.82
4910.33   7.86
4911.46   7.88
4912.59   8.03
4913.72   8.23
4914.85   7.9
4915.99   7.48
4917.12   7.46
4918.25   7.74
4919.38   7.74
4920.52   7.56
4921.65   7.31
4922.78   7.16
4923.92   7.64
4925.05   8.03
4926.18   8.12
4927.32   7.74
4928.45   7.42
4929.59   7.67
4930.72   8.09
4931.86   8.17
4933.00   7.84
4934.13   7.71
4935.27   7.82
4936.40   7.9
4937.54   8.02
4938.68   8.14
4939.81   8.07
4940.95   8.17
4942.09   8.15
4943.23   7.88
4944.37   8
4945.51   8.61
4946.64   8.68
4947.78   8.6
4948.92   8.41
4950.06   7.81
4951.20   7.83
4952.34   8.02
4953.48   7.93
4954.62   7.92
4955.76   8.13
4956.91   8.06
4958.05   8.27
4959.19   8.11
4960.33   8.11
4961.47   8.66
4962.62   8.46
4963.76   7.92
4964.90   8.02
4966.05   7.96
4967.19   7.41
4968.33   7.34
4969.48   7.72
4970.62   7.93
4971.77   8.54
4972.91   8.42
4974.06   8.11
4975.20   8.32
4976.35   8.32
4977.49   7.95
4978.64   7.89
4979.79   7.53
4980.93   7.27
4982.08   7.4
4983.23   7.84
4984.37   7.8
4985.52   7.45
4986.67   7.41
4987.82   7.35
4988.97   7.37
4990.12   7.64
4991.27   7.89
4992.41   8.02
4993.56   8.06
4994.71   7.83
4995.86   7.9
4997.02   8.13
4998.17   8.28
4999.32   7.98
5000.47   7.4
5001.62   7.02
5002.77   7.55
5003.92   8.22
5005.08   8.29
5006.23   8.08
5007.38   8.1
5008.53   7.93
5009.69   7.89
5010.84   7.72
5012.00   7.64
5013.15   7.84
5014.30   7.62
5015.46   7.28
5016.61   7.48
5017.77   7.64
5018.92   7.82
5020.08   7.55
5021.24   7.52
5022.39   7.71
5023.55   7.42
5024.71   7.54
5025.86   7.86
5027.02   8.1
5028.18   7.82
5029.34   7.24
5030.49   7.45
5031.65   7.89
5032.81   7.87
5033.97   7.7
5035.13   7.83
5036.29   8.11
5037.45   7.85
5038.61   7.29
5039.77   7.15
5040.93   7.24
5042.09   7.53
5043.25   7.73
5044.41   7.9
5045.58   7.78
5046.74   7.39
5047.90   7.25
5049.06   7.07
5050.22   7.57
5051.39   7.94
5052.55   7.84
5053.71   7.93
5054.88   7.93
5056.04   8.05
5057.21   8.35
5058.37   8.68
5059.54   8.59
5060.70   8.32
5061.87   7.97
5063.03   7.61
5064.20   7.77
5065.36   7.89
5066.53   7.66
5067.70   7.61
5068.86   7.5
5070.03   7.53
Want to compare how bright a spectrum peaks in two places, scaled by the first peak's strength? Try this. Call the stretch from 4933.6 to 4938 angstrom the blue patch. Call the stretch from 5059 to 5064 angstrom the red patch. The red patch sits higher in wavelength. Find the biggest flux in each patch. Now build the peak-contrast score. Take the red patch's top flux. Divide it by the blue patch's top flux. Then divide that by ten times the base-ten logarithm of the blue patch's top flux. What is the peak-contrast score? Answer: 0.118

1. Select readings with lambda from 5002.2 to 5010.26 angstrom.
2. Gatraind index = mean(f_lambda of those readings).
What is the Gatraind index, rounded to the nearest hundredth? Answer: 8.01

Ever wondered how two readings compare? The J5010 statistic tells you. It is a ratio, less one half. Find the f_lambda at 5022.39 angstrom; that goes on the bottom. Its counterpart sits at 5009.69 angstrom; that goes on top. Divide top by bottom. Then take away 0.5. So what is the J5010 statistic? 0.52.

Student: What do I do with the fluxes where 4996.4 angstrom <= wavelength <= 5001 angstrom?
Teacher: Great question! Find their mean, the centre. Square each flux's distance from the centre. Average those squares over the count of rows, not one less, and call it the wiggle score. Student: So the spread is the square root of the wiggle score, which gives 0.33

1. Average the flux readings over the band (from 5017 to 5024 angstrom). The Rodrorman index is 7.61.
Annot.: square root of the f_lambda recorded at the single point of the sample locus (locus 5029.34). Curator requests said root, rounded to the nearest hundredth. 2.69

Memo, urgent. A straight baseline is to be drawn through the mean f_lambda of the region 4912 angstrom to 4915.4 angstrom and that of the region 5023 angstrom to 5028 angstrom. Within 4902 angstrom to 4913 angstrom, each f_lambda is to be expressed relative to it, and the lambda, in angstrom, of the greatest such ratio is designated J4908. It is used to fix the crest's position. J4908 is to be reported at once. 4905.81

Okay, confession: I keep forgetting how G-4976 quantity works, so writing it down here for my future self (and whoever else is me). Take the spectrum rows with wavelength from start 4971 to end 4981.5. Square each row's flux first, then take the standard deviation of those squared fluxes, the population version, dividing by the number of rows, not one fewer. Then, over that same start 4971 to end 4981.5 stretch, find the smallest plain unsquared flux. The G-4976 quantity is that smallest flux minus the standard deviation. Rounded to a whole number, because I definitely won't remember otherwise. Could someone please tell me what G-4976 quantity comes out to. 1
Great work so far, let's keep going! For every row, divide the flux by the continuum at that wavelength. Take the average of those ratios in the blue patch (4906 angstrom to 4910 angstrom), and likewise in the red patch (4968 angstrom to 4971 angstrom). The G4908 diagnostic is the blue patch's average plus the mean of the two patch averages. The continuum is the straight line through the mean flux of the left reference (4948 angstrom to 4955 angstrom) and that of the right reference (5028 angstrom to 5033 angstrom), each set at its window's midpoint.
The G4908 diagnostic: 1.93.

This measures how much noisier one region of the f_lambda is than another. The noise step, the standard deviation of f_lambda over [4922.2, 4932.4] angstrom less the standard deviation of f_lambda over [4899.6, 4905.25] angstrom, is 0.20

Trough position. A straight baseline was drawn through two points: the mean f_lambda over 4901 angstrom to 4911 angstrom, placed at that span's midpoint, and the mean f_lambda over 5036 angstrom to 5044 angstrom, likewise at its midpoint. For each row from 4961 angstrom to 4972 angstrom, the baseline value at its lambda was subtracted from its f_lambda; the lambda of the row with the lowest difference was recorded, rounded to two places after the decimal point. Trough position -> 4968.33 angstrom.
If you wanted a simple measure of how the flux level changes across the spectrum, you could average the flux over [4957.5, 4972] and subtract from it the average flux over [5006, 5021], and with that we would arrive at 0.30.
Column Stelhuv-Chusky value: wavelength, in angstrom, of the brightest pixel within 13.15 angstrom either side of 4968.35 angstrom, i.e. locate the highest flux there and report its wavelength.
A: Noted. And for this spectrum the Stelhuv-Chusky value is 4961.47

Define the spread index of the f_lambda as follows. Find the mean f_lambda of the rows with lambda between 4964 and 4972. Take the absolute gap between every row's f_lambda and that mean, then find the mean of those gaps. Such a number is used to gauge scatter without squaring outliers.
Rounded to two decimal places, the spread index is 0.30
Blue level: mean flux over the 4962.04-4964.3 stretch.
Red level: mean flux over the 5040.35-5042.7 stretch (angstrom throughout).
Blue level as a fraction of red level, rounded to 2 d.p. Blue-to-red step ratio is 1.11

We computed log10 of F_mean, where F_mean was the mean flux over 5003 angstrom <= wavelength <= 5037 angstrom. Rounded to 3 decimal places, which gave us 0.890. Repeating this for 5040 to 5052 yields 0.877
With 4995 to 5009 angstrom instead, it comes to 0.898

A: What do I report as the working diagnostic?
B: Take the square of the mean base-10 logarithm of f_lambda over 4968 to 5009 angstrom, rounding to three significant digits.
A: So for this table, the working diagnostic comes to 0.799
